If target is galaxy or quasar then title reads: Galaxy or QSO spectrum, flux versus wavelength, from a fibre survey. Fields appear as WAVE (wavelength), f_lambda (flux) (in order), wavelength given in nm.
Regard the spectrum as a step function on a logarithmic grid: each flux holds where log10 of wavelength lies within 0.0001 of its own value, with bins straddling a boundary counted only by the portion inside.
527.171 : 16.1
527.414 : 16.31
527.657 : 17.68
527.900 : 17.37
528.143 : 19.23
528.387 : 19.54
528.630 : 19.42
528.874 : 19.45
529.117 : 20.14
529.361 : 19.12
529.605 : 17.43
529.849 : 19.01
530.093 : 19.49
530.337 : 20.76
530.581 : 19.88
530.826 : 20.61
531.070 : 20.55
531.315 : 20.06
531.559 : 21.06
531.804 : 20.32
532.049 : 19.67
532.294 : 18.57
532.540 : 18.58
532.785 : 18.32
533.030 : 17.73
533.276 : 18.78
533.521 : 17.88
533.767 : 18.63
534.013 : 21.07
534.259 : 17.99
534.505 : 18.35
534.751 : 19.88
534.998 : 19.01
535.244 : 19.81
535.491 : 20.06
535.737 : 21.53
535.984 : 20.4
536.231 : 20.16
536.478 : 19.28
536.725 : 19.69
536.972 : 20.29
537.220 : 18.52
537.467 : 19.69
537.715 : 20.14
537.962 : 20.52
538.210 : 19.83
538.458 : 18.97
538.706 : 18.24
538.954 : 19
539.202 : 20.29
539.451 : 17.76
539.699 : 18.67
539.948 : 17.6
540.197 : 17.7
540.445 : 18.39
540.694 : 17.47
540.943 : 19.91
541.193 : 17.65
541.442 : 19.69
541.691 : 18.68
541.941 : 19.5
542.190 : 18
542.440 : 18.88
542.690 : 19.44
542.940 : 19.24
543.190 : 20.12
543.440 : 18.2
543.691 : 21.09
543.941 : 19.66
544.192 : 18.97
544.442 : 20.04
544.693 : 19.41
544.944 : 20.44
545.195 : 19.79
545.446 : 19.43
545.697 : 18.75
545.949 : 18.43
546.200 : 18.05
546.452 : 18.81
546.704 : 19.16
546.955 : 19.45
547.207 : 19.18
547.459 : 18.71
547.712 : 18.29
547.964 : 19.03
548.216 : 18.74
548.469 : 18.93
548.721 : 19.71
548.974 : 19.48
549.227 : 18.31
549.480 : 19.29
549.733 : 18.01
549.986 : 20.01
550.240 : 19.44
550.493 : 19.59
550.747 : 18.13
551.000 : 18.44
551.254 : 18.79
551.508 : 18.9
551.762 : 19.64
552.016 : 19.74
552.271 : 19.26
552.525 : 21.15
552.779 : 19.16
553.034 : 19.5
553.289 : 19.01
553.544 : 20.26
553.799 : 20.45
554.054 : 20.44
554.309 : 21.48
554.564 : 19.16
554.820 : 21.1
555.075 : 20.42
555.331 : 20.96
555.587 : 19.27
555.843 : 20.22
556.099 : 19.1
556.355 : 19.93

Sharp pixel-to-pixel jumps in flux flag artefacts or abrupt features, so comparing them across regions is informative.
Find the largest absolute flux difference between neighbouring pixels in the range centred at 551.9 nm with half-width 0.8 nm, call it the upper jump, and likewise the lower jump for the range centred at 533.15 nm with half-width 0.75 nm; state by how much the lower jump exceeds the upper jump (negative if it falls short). -0.8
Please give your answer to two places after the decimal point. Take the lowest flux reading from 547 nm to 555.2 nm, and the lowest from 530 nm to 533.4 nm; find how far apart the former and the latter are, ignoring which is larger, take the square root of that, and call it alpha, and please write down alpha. 0.53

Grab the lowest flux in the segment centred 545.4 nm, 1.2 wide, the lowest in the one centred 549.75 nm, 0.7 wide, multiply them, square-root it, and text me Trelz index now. 18.2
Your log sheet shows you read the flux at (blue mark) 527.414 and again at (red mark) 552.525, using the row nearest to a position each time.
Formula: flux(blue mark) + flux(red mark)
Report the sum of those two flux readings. 37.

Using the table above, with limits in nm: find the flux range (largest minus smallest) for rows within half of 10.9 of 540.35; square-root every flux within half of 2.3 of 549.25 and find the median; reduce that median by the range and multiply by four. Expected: 1.3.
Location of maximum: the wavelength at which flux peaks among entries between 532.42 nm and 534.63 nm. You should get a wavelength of 534.013 nm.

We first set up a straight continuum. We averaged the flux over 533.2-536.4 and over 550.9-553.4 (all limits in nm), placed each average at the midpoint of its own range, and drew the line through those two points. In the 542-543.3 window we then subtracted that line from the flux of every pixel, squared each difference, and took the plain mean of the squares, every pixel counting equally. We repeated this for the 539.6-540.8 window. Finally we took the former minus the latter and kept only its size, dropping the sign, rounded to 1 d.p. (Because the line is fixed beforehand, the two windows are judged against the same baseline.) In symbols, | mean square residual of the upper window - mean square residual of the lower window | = 1.9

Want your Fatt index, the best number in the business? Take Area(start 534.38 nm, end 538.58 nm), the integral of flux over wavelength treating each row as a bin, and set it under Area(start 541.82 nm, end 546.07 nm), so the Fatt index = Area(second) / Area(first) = 0.99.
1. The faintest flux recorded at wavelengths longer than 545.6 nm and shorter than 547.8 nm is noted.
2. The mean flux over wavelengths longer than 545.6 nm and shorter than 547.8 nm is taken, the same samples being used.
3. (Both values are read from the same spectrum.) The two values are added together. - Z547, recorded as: 36.8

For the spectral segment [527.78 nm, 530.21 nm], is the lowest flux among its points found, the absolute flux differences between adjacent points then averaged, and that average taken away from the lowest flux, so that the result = 16.5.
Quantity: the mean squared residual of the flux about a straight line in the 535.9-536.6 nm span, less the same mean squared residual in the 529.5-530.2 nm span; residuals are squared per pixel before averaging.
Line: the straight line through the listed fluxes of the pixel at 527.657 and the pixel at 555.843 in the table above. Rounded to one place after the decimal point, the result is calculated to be 1.1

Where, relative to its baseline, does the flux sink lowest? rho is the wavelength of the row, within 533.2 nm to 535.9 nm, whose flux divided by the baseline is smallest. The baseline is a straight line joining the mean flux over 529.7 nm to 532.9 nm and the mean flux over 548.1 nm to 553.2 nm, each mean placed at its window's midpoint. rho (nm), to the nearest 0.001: 533.521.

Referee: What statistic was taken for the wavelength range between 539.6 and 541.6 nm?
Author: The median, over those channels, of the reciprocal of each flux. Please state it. 0.0554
